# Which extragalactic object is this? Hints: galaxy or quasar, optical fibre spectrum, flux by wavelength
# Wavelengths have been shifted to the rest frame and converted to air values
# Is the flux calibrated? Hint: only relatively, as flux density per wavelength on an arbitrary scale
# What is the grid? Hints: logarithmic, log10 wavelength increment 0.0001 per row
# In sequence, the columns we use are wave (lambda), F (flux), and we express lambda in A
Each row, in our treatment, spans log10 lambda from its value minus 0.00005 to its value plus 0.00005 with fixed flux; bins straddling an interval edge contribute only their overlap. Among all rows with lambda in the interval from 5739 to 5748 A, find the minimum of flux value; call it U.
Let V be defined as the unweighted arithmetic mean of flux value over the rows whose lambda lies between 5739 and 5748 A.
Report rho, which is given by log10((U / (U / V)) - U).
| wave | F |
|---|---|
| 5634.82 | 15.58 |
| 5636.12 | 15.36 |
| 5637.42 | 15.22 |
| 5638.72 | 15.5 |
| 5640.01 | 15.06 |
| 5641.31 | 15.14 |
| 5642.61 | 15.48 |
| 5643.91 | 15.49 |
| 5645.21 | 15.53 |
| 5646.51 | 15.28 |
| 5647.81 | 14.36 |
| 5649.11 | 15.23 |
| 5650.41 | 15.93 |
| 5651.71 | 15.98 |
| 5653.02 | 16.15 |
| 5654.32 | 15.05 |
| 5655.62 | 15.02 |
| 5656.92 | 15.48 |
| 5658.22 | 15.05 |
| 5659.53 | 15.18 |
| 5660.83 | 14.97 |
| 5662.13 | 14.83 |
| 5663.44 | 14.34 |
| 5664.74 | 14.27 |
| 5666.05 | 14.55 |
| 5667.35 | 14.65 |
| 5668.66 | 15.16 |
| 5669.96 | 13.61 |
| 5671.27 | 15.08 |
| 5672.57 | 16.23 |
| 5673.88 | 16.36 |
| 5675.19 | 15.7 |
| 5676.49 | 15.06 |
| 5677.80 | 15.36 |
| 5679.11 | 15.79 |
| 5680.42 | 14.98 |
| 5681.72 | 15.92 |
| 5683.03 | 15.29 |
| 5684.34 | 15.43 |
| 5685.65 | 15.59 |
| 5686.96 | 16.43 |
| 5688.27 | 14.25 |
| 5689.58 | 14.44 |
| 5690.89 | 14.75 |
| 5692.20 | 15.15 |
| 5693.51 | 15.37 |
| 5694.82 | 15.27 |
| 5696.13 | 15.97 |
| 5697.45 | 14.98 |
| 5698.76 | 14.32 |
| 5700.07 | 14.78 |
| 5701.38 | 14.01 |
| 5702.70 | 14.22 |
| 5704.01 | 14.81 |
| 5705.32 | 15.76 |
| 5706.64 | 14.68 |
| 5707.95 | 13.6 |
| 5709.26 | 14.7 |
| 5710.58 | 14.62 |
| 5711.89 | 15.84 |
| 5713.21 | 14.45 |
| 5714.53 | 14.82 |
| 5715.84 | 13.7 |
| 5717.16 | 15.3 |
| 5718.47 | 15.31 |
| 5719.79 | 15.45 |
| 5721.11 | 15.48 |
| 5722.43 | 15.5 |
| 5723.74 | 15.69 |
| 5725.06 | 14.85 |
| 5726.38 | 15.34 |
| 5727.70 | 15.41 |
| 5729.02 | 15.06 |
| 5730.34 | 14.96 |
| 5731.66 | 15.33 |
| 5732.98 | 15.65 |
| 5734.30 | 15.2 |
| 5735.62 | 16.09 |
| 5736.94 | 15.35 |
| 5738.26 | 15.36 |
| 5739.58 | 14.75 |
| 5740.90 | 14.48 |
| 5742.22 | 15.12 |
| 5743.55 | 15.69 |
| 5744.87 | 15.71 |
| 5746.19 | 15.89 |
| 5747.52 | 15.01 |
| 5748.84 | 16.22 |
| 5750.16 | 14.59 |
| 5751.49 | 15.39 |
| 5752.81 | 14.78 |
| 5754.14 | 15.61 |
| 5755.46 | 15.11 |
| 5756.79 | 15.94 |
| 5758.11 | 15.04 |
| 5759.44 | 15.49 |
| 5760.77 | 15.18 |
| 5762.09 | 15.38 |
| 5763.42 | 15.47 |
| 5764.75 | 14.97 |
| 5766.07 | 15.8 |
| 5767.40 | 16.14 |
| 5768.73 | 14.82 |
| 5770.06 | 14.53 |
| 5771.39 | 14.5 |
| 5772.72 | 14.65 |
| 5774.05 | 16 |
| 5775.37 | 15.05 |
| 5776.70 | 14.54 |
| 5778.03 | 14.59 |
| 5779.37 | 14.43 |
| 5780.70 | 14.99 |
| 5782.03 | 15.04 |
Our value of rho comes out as -0.12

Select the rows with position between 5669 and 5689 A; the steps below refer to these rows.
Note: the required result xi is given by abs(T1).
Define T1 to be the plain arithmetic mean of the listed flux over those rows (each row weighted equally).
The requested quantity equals 15.4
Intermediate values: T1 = 15.41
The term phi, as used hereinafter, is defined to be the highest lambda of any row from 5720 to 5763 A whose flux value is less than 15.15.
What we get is 5758.11 A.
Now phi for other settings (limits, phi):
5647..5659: 5658.22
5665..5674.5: 5671.27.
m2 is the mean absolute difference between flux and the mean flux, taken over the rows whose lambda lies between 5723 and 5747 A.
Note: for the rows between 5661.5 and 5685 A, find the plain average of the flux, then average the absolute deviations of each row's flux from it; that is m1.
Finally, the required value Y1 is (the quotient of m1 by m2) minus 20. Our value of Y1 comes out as -18.3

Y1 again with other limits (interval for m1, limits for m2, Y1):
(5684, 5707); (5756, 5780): -18.9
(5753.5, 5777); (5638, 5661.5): -18.6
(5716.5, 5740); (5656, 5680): -19.6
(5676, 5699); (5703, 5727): -19.2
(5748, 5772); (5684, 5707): -19.2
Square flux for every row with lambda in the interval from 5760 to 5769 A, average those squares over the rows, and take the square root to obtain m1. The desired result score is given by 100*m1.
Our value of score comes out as 1540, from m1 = 15.40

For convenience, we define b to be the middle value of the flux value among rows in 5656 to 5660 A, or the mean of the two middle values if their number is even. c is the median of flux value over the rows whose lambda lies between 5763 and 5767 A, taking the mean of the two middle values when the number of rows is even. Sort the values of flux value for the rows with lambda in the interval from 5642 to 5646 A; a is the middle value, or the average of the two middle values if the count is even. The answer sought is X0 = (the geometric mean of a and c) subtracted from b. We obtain -0.30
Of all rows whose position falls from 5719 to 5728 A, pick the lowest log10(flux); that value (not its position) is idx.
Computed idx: 1.17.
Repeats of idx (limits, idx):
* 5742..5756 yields 1.16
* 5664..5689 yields 1.13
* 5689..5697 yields 1.16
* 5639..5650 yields 1.16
